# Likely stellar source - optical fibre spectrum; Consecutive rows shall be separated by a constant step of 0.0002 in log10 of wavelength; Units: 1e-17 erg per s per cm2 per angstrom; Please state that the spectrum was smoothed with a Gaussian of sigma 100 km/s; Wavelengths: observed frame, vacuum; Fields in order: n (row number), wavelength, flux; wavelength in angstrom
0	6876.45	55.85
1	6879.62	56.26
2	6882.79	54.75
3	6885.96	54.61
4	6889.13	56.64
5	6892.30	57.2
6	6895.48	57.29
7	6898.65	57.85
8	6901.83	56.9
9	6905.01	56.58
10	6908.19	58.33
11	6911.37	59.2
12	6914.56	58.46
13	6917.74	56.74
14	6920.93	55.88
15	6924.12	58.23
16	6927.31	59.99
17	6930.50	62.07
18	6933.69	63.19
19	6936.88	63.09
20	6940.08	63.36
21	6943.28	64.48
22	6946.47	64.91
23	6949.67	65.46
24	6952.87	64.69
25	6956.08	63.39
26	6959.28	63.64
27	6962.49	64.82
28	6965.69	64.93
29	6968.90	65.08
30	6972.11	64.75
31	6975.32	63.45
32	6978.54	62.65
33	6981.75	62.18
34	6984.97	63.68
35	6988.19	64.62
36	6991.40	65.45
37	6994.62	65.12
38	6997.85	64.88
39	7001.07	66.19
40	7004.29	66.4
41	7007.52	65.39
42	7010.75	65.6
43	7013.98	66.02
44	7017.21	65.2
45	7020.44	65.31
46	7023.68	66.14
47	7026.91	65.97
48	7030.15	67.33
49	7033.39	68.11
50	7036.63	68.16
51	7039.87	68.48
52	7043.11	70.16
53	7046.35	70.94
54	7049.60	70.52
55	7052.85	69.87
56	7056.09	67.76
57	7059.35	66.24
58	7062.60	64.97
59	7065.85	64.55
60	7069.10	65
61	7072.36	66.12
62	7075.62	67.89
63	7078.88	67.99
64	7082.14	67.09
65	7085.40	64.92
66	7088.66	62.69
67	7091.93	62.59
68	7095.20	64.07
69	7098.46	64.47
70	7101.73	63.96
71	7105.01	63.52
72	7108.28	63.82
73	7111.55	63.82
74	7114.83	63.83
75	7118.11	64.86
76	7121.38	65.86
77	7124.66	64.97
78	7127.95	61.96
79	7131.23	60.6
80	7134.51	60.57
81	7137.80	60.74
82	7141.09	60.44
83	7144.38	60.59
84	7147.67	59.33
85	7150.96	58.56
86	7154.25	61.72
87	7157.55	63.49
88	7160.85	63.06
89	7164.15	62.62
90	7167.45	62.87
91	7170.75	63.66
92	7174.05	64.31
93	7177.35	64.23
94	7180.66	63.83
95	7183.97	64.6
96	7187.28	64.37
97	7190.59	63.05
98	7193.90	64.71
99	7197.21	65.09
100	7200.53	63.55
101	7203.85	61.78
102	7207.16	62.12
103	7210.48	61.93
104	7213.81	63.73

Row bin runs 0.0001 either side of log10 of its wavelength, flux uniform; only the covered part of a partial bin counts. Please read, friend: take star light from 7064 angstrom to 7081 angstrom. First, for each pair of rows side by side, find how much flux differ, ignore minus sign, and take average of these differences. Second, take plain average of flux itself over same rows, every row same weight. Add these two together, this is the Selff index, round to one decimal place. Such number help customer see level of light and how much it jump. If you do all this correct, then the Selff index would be 67.2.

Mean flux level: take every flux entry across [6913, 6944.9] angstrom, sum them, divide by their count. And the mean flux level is 61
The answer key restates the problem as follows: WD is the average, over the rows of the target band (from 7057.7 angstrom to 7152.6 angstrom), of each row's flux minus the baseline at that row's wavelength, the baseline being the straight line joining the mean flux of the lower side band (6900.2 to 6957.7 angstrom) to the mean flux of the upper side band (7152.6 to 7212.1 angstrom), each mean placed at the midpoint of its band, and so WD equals 1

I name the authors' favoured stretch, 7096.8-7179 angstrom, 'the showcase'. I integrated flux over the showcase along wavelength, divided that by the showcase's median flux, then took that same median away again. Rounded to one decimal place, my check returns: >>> 17.7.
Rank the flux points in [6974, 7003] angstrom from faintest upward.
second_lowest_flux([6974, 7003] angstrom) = 62.65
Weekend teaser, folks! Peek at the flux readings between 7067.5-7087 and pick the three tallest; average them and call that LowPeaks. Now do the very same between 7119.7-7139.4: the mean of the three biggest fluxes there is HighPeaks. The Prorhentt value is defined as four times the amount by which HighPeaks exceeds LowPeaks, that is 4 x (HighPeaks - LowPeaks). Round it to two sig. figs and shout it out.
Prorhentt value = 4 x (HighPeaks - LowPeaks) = -14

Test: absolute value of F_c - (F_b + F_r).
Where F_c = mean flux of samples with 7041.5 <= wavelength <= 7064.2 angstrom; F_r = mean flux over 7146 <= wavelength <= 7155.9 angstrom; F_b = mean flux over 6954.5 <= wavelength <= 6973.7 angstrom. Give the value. 56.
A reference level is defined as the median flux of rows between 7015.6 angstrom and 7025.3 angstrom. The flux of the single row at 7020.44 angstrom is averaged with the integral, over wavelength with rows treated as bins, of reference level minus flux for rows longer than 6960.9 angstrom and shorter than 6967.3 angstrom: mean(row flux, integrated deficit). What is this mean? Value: 34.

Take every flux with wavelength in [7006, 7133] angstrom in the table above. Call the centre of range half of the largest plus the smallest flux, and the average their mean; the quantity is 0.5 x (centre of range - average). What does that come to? -0.02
